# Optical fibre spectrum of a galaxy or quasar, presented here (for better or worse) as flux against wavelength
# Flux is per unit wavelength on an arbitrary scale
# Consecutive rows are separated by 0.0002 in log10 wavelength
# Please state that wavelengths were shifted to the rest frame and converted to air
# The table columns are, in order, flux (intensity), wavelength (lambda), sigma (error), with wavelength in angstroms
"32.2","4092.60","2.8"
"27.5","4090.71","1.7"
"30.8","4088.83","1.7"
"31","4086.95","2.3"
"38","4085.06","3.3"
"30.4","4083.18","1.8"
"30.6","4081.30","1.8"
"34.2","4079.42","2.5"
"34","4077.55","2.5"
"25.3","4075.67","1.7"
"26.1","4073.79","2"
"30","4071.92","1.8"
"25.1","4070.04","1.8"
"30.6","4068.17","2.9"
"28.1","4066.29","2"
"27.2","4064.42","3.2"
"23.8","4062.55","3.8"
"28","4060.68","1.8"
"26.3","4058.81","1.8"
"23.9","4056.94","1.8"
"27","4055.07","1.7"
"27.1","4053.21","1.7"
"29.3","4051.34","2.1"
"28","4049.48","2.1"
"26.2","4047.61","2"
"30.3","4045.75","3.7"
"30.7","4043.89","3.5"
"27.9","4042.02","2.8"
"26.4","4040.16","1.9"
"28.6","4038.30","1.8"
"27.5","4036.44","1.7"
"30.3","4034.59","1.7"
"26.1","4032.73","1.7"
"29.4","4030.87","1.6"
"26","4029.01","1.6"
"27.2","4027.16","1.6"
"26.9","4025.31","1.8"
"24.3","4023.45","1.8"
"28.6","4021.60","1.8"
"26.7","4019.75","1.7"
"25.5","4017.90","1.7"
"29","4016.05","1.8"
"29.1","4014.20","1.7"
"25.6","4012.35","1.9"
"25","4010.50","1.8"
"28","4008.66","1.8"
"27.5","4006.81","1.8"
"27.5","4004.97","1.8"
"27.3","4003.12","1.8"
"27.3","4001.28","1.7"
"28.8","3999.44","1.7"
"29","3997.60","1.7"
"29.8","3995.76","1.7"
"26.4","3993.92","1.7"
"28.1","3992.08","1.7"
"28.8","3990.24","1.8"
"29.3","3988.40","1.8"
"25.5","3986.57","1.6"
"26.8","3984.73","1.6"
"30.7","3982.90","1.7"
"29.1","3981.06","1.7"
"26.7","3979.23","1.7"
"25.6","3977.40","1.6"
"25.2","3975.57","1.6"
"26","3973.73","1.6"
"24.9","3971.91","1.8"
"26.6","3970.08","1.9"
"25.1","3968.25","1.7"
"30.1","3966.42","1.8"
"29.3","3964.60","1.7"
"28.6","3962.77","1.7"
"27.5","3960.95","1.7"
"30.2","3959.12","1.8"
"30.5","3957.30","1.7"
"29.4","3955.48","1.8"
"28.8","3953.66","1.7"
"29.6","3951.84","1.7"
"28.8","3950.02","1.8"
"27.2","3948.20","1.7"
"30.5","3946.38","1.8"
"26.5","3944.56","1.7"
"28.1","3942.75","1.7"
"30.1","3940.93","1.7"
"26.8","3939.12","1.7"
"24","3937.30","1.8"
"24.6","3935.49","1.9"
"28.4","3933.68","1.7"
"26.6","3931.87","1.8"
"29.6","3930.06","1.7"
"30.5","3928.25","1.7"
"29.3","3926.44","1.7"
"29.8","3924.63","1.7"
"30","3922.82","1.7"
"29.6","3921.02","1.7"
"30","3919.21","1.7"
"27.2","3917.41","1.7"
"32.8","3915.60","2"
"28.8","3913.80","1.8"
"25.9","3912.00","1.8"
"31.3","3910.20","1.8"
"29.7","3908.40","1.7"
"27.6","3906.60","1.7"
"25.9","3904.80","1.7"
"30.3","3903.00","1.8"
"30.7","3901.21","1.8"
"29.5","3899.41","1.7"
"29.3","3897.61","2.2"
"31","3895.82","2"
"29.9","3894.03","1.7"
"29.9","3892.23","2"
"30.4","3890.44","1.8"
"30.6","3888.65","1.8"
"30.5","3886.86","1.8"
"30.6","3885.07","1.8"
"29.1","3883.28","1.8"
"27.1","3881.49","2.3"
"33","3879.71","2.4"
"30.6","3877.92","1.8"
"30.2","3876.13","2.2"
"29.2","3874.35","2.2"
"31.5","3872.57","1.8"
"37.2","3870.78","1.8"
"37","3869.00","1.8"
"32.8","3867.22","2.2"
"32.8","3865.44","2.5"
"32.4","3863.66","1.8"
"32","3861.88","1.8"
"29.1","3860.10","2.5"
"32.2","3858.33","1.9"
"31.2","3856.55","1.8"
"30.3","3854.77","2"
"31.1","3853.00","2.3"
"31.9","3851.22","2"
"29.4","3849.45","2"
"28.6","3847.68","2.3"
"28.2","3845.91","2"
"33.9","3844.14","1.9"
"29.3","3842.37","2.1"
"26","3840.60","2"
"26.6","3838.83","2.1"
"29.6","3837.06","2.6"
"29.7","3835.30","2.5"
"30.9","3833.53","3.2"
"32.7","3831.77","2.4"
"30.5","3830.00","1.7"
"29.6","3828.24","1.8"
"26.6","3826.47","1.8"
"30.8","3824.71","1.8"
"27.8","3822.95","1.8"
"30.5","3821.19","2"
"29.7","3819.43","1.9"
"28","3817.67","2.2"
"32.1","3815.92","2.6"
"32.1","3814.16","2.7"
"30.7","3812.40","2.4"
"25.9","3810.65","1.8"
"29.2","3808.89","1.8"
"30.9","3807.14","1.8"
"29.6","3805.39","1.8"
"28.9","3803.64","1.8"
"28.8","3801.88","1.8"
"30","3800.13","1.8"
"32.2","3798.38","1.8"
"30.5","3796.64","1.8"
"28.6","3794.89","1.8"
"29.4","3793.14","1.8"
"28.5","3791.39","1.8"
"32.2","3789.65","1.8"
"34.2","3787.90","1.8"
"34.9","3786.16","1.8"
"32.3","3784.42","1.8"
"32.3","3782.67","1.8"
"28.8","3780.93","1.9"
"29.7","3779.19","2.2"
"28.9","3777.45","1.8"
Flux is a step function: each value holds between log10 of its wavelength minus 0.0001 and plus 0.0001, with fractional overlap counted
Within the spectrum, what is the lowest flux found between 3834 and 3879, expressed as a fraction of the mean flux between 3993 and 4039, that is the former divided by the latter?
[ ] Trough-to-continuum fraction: 0.95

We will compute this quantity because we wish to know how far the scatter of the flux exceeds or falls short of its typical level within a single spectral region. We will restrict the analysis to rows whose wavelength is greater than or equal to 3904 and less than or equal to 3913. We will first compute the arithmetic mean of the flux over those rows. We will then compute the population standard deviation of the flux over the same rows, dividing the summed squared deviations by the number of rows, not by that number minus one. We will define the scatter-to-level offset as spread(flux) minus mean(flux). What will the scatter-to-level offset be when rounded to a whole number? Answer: -26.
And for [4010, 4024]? -25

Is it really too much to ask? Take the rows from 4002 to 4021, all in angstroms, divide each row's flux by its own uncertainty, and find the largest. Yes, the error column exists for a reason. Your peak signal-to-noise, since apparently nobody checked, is 17.12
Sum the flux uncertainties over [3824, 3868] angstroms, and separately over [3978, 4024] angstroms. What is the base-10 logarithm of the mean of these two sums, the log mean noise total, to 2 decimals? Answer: 1.68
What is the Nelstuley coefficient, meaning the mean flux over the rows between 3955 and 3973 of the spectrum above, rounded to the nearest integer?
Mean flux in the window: 28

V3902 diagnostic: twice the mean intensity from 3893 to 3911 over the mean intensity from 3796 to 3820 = 1.97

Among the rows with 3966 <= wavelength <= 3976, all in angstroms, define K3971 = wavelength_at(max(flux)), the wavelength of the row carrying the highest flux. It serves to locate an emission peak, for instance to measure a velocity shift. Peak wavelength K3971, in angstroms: 3966.42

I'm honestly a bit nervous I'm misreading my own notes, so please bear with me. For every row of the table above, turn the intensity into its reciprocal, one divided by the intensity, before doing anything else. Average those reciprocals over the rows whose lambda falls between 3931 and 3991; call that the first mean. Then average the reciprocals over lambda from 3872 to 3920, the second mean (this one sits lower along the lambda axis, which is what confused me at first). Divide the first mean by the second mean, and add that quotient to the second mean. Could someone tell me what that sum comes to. 1.11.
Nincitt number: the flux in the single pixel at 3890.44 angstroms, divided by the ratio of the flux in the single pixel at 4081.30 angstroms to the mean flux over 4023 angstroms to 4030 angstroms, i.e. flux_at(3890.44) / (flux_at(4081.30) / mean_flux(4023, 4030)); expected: 26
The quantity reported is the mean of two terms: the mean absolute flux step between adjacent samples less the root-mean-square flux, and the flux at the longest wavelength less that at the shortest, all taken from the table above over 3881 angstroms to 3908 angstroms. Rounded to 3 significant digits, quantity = -14.0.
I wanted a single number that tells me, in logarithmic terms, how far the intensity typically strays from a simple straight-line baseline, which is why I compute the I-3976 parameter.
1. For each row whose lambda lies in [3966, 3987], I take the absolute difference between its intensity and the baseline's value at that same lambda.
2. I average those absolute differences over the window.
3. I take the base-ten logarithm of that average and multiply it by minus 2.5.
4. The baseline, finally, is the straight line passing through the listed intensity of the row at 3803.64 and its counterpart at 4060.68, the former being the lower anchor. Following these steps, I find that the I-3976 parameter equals -0.89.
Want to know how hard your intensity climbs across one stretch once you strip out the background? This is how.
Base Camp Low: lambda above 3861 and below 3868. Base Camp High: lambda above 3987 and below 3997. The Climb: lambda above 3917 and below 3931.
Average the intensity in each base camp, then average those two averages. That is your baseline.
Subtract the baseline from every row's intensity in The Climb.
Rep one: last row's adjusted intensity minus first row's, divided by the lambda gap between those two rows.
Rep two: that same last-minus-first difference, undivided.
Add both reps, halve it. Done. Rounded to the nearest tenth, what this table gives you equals 1.3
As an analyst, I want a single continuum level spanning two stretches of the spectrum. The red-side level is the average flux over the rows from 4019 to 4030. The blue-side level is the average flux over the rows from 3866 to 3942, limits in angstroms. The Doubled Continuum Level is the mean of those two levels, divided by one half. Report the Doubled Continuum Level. 56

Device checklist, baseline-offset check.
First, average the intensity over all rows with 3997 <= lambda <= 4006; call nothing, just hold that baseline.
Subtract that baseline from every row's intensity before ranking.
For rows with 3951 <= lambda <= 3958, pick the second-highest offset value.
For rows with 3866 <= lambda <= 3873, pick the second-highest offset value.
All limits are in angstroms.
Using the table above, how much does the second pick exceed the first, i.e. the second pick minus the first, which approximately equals 7.4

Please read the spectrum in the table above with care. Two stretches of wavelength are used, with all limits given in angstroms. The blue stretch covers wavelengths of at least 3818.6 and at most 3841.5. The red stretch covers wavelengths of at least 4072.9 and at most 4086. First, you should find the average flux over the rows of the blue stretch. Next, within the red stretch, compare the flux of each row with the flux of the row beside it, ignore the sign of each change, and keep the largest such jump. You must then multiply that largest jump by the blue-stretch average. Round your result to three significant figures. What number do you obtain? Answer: 255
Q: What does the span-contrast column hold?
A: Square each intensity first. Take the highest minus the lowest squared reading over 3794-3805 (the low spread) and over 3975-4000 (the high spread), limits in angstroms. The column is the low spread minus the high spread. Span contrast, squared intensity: -89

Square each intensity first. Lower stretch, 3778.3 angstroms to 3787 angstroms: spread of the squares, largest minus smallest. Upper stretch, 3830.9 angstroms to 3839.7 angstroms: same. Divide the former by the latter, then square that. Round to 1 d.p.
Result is 1.2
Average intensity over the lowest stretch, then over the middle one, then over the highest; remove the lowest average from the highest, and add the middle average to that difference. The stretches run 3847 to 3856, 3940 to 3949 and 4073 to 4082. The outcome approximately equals 28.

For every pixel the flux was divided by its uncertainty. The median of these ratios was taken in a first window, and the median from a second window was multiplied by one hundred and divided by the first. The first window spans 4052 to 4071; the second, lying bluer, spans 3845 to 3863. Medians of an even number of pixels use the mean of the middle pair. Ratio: 107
